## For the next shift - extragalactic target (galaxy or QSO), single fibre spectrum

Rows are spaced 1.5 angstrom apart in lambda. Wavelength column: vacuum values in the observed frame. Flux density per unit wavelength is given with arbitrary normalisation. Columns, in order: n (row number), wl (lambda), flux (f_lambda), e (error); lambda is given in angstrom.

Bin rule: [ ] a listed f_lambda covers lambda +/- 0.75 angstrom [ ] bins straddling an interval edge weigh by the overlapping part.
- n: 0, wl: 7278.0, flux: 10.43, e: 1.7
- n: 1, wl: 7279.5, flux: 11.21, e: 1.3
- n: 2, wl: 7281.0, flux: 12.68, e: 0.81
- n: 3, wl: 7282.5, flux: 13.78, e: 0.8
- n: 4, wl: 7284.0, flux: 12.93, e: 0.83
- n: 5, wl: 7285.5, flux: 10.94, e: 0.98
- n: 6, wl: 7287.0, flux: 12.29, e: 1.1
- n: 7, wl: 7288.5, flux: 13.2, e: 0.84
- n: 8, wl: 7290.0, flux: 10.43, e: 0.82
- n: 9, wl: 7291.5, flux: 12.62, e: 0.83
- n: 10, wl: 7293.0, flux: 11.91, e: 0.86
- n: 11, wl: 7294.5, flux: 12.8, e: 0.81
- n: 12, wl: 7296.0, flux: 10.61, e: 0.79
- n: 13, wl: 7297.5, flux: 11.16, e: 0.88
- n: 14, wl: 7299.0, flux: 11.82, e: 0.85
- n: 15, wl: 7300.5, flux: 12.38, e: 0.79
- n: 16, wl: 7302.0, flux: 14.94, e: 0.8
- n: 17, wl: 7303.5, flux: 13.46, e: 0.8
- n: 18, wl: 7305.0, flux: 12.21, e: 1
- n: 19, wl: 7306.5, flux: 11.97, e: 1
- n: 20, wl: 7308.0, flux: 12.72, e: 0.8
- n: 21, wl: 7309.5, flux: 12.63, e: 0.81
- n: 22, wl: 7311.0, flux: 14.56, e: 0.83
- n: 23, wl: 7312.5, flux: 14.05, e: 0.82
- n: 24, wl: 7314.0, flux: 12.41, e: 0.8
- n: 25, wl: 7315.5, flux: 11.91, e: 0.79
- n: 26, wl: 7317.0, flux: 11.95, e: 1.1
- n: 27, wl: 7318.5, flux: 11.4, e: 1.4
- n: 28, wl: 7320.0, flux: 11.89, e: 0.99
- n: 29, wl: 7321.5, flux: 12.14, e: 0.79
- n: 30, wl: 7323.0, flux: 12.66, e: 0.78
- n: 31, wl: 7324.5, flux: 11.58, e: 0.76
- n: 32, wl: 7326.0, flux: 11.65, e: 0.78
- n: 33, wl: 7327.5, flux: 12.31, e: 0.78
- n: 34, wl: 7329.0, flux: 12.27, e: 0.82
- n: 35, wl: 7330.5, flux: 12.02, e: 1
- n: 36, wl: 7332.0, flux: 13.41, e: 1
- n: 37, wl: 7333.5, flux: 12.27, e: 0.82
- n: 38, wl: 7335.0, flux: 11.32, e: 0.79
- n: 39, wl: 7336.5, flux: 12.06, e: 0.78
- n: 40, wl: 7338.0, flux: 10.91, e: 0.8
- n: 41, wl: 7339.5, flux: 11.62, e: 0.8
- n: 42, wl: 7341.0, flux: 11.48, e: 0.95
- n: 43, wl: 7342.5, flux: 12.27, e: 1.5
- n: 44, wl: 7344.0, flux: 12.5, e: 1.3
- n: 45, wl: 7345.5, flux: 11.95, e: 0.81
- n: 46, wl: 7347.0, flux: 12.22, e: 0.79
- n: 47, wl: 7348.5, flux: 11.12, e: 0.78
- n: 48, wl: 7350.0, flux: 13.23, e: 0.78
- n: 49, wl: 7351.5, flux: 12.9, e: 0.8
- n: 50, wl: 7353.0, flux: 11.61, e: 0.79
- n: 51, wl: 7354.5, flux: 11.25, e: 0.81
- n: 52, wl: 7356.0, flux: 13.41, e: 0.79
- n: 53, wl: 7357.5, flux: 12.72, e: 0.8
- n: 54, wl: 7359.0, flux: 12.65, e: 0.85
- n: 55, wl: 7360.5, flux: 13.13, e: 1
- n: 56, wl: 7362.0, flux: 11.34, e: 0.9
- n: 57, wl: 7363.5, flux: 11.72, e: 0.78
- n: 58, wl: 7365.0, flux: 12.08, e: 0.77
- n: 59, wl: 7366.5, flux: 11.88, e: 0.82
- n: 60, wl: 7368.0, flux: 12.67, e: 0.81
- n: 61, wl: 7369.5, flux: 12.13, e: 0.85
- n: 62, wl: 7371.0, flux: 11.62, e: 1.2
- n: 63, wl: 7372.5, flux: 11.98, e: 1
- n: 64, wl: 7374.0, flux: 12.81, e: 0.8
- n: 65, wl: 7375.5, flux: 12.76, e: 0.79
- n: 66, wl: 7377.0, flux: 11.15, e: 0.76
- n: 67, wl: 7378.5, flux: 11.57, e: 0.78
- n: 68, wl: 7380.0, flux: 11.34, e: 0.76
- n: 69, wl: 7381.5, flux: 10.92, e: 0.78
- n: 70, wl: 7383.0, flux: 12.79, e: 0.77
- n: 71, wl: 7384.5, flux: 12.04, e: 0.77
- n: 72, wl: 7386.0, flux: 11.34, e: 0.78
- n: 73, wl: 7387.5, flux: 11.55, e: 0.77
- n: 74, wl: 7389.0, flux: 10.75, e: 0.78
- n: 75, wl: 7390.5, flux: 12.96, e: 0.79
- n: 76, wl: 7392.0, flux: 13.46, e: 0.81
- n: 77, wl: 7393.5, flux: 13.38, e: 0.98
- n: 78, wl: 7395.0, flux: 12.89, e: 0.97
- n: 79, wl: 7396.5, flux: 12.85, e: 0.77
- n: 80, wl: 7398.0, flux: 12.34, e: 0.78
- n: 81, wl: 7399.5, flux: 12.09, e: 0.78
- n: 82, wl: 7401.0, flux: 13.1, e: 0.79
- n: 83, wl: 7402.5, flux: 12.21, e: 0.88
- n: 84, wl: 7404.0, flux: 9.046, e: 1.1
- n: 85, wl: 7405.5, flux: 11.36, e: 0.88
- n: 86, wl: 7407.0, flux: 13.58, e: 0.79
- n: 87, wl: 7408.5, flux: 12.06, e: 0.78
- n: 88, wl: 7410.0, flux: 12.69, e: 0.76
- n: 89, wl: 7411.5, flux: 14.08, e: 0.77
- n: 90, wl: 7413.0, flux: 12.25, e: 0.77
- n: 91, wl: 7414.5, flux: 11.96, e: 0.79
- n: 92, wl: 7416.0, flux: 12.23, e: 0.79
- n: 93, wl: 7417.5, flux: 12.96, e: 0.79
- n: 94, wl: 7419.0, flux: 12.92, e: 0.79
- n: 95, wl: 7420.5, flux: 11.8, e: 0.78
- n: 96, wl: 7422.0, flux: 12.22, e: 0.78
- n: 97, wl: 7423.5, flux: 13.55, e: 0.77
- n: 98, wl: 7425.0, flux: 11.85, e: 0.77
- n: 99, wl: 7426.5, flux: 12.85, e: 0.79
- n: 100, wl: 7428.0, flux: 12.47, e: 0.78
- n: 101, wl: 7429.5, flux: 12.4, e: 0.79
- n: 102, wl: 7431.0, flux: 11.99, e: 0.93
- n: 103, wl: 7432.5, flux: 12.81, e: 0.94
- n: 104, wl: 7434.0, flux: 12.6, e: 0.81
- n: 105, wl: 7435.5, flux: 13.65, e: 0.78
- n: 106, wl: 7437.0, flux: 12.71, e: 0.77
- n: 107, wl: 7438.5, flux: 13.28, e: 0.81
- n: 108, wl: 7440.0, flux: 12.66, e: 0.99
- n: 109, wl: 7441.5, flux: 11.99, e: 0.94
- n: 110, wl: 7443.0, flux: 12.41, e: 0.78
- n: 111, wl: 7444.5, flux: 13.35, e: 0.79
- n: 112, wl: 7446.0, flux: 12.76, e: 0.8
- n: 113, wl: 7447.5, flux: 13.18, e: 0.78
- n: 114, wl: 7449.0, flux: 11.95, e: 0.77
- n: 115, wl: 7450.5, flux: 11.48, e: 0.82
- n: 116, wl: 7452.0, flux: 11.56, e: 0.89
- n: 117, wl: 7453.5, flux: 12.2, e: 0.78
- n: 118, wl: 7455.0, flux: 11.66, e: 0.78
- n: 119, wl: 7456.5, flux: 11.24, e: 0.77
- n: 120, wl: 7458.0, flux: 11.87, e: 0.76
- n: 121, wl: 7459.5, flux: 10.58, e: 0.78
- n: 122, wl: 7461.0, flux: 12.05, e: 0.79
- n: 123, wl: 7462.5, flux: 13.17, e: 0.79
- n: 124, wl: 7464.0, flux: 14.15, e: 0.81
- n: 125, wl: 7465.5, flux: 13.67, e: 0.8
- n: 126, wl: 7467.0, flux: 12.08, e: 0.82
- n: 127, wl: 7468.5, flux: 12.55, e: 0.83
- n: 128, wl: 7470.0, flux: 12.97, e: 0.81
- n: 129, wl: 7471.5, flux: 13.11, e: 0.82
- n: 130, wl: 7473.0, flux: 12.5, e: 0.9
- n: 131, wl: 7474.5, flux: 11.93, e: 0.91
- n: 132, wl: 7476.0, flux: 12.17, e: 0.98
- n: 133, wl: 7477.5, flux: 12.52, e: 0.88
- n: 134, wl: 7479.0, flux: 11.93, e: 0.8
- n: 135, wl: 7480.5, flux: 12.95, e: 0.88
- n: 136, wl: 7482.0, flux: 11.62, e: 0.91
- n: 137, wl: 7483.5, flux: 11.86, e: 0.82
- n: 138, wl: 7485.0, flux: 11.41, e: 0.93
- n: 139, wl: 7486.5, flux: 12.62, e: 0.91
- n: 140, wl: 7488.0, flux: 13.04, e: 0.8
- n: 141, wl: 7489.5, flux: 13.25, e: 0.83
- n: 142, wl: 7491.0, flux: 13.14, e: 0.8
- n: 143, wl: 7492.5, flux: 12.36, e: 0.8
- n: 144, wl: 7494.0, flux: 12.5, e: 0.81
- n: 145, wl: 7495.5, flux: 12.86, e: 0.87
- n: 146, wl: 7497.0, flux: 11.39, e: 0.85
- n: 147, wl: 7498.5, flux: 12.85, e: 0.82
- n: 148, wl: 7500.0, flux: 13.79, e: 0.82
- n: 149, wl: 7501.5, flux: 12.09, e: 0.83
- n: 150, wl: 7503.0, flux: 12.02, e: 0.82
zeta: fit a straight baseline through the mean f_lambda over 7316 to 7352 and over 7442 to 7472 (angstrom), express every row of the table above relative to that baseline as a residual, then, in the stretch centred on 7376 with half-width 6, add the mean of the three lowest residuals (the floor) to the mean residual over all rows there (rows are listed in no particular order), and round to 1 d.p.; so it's -1.4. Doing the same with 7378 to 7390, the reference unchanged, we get -1.8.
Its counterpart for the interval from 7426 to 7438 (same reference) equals 0.3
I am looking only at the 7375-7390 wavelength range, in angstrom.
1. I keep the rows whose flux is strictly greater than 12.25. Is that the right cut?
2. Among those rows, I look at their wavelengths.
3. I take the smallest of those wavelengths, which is 7375.5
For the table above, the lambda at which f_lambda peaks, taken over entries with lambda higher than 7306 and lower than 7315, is 7311.0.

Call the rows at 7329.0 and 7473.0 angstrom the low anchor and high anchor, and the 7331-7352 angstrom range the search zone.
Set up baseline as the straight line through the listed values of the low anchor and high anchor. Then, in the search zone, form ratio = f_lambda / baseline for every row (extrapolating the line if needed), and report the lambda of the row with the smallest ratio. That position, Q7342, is 7338.0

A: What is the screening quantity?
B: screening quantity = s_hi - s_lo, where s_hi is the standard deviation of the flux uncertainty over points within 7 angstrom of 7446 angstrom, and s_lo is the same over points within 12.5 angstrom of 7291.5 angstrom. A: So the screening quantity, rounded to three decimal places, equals -0.055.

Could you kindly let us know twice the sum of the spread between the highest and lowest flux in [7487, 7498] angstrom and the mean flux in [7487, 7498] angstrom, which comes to 29.0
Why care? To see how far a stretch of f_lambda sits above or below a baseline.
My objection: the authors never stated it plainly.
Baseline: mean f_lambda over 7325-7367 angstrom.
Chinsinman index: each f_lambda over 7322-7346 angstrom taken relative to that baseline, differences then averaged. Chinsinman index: -0.10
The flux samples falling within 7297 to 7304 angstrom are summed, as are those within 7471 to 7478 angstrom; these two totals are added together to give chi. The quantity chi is 126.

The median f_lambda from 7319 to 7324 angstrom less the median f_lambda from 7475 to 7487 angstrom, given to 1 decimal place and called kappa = 0.1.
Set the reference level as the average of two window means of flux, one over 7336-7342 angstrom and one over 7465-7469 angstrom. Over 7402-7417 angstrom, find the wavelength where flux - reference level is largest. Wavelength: 7411.5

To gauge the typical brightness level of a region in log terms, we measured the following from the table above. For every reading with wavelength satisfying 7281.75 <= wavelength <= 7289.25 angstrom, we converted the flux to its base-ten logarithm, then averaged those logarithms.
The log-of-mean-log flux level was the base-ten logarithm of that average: 0.041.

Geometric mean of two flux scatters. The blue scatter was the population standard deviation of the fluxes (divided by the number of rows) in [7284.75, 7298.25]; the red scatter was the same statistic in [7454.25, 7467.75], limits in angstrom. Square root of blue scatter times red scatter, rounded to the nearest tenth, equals 1.0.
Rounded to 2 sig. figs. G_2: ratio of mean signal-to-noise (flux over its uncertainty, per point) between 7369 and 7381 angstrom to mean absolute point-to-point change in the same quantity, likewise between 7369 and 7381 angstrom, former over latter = 7.7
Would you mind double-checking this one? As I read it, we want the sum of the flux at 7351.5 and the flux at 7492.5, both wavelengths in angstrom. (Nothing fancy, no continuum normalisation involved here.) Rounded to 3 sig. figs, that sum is 25.3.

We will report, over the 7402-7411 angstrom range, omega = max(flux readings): 13.58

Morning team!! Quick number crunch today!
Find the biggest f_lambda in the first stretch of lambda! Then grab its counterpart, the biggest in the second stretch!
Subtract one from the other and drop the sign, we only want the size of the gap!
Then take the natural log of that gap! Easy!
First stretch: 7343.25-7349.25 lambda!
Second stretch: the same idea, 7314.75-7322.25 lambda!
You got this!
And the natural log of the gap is -1.0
